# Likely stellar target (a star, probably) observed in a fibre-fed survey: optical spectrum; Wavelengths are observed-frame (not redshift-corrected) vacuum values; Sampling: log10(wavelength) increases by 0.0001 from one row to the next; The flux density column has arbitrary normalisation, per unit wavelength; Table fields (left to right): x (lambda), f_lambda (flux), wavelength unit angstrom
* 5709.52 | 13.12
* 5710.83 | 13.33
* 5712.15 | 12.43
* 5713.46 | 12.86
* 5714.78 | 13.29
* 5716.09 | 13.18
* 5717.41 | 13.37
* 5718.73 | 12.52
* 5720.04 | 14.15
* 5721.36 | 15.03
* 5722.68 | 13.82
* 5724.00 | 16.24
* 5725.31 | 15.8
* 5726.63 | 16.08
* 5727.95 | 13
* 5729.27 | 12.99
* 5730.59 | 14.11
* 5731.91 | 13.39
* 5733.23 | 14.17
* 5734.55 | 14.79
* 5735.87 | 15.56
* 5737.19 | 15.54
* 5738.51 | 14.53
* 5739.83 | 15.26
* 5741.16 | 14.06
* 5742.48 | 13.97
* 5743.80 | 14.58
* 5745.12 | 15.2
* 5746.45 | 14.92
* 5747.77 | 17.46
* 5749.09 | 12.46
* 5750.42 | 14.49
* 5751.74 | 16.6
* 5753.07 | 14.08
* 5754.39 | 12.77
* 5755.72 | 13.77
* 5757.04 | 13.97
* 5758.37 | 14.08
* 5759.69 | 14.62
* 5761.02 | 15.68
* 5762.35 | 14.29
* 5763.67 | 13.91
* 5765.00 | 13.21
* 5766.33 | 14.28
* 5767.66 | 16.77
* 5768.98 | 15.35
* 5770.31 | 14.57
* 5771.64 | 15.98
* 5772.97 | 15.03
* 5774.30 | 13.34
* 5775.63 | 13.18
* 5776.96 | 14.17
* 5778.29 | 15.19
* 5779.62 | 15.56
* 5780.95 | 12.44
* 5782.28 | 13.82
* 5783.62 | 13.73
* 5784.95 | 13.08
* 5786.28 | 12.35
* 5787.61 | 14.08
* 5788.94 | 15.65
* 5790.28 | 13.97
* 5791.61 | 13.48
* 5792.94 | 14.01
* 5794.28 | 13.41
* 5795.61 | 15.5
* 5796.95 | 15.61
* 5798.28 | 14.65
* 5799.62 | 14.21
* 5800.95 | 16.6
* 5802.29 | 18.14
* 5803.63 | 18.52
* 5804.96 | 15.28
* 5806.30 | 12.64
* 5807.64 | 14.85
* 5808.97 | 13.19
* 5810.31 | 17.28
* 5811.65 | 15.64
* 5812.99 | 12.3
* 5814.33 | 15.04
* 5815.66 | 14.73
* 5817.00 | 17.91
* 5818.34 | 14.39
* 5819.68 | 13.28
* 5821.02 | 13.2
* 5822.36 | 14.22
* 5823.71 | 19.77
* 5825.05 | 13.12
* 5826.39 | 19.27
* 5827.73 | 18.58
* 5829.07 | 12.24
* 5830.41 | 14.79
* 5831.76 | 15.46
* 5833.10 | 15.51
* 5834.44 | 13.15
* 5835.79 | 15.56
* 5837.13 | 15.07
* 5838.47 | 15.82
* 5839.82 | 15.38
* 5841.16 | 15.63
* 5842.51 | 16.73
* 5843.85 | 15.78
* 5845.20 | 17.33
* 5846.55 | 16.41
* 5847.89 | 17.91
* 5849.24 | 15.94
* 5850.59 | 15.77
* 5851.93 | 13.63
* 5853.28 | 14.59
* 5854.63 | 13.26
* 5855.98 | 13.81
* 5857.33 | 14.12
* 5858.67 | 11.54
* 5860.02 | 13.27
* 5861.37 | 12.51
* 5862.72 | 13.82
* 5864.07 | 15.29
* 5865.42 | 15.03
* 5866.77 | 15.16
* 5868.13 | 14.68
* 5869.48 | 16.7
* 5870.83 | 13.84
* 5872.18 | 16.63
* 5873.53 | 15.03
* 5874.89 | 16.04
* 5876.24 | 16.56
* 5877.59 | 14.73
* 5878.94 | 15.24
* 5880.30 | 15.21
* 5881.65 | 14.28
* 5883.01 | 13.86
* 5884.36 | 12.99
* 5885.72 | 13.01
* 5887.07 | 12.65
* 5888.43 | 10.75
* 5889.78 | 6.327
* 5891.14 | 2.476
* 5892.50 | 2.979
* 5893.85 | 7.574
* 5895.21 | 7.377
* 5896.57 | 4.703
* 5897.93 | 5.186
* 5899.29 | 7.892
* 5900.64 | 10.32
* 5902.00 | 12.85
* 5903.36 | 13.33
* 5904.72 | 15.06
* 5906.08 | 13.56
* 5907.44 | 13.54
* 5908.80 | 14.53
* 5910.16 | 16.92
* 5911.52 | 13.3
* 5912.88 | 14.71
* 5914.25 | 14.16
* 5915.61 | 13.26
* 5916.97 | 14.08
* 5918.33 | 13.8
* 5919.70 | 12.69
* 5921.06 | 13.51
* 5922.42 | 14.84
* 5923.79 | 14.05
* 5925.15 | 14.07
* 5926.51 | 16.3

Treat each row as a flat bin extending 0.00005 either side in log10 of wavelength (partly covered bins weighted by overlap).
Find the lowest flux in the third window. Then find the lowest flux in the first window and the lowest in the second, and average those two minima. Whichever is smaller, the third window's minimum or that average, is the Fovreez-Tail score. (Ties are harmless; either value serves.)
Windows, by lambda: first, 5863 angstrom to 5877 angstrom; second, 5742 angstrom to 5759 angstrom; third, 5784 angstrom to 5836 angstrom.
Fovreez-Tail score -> 12.2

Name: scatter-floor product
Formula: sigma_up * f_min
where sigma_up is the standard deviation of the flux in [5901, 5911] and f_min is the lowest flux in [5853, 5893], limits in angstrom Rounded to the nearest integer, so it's 3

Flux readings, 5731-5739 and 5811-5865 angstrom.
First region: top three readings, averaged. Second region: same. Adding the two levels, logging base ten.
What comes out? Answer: 1.54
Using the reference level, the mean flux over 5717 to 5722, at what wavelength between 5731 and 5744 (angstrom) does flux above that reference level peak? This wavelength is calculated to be 5735.87 angstrom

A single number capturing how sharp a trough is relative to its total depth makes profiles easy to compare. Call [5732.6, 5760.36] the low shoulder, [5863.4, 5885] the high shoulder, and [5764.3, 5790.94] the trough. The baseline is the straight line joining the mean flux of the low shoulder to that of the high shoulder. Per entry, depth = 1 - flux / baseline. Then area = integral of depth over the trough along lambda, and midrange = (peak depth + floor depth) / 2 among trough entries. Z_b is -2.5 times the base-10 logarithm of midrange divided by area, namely 4.7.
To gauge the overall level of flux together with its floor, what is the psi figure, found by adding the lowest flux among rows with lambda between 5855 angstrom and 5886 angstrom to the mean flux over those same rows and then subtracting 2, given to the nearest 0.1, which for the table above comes 24.0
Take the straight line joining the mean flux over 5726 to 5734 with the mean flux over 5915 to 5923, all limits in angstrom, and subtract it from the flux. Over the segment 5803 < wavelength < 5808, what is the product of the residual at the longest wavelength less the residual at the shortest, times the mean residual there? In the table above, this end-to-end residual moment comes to -5.4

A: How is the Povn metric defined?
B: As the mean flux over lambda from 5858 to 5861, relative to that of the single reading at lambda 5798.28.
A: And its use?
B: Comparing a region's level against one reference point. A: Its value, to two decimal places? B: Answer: 0.85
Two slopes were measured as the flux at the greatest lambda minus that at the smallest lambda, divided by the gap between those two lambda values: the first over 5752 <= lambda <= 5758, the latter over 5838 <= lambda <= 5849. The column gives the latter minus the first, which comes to 0.25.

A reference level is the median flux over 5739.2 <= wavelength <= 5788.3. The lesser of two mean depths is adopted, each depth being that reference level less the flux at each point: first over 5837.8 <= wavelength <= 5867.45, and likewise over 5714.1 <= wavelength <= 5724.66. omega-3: -0.8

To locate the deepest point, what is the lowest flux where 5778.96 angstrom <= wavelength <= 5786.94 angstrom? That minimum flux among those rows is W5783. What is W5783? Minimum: 12.35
